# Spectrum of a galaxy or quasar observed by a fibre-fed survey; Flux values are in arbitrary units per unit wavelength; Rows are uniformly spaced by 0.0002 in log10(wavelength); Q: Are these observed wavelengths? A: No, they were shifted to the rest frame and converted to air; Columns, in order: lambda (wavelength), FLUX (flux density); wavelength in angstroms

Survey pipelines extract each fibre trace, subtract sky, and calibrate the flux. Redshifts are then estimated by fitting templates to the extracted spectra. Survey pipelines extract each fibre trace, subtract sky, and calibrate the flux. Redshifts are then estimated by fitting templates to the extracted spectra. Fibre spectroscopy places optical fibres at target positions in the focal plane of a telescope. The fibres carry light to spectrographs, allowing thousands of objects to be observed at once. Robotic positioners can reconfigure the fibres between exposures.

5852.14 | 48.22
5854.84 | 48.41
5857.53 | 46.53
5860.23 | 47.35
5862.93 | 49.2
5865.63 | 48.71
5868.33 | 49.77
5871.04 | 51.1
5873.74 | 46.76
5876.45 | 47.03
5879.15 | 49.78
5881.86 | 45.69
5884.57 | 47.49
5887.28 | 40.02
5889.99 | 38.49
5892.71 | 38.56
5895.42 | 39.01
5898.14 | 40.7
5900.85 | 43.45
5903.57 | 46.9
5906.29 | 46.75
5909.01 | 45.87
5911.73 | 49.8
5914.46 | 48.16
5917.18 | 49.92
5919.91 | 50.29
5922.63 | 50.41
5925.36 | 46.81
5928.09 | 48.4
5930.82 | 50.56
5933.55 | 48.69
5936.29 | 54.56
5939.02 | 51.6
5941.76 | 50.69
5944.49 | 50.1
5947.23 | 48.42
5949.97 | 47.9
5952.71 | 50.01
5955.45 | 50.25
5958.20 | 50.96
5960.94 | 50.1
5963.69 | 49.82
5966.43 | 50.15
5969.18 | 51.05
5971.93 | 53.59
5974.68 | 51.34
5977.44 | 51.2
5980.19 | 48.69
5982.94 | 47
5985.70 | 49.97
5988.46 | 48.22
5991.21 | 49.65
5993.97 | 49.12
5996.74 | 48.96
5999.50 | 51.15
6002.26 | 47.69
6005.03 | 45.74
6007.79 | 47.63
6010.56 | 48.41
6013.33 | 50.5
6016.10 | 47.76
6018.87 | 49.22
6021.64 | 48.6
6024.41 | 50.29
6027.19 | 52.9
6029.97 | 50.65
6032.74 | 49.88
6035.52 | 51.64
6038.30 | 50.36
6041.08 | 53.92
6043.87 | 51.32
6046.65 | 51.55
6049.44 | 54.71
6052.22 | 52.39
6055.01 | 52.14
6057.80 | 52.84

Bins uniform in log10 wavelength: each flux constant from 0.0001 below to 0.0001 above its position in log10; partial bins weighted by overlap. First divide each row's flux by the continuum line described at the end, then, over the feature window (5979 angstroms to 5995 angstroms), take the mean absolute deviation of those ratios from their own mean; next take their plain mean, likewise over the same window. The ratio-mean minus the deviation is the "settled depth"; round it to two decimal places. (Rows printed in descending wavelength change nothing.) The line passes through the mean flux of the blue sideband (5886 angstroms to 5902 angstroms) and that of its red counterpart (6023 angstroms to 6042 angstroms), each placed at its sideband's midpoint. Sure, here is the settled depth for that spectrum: 1.01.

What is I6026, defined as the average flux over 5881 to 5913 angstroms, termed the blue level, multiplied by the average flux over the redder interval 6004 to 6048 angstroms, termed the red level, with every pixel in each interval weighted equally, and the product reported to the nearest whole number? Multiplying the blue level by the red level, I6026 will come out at 2179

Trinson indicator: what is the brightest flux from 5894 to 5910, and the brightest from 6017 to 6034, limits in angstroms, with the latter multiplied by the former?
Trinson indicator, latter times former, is 2481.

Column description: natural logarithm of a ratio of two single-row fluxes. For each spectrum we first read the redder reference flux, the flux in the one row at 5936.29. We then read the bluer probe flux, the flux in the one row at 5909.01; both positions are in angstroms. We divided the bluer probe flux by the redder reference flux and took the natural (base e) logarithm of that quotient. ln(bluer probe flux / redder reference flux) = -0.17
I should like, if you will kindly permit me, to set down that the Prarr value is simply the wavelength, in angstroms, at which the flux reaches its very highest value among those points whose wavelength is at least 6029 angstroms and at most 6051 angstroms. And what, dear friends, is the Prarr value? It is 6049.44 angstroms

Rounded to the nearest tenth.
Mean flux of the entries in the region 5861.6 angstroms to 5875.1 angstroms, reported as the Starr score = 49.1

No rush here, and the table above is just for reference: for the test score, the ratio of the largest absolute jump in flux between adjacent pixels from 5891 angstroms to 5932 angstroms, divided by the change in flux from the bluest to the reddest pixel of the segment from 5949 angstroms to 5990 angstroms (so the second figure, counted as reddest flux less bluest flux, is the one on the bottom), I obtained 12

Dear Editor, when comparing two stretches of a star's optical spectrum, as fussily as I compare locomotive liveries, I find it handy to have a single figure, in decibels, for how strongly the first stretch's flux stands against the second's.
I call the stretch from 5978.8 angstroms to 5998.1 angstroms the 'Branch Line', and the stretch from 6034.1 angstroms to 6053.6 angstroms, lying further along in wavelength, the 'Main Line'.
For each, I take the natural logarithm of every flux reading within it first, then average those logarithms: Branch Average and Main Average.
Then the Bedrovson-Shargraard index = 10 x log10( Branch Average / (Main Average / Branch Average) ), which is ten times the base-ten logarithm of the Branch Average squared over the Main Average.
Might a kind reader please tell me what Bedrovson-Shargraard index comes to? 5.82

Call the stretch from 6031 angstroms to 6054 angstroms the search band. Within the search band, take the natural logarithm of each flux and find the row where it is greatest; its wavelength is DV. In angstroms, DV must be 6049.44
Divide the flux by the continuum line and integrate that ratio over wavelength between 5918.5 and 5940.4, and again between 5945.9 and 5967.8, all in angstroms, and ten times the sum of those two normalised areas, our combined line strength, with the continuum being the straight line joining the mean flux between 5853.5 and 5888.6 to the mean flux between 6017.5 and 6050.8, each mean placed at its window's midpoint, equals 445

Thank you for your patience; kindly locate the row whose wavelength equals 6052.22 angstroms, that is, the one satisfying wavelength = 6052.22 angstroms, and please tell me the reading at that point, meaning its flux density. 52.39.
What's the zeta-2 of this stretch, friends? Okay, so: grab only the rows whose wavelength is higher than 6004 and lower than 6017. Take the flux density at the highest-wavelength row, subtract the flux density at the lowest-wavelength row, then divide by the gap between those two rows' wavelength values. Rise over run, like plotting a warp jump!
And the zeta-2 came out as 0.18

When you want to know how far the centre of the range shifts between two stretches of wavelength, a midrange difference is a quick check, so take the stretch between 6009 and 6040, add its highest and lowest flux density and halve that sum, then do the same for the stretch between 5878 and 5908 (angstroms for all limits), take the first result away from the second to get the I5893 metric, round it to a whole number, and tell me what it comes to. -6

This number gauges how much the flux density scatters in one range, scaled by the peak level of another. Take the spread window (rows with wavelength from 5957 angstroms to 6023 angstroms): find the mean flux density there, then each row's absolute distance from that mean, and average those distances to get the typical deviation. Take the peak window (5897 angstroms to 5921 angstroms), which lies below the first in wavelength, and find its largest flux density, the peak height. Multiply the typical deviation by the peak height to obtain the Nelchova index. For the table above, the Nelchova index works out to 68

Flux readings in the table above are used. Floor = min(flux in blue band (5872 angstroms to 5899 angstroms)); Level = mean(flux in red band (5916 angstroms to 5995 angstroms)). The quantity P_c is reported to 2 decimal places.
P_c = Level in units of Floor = 1.30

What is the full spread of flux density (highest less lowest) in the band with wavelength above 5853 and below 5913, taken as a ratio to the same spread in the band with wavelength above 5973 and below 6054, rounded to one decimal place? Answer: 1.4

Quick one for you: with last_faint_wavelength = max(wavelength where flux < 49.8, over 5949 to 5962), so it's 5949.97 angstroms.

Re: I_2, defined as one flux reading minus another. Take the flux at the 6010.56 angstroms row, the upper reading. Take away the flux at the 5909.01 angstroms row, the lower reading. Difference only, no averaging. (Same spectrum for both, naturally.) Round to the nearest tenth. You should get 2.5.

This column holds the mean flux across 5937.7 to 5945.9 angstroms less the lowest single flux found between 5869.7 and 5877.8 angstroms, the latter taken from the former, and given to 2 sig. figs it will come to 4.0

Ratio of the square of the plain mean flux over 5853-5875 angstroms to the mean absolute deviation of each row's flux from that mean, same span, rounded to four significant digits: 1932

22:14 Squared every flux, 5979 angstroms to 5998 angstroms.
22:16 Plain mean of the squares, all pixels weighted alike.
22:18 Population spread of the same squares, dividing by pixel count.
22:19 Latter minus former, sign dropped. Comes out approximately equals 2294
